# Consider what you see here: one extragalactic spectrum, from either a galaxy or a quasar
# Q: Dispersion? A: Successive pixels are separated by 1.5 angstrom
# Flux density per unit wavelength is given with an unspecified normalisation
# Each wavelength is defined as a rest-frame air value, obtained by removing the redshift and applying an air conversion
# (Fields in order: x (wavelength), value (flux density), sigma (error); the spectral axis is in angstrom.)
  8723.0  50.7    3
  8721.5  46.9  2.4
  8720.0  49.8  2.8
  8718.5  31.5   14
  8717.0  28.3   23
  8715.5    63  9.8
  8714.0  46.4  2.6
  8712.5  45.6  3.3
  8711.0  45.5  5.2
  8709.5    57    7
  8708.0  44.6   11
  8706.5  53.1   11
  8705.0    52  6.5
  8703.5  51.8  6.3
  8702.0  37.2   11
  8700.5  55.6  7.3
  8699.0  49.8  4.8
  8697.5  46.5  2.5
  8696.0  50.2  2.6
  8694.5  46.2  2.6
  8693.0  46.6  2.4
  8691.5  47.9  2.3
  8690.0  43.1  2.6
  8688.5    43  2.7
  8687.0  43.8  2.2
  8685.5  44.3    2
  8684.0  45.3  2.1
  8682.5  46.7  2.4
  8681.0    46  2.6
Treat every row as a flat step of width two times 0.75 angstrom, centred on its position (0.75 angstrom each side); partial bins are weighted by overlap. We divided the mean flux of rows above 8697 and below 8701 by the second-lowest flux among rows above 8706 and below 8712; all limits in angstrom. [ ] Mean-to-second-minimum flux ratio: 1.11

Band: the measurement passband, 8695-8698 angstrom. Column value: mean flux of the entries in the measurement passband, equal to 48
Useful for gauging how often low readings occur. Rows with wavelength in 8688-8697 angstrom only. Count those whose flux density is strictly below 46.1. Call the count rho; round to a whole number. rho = 2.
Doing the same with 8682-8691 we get 5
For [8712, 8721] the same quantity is 3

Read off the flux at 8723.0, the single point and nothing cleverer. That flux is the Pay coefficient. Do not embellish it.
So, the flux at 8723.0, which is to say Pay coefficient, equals 50.7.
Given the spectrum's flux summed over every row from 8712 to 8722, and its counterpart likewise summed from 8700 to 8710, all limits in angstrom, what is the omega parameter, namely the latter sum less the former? 40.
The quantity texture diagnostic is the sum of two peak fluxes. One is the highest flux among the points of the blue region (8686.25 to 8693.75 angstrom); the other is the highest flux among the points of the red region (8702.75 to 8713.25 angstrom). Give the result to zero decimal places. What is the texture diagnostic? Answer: 105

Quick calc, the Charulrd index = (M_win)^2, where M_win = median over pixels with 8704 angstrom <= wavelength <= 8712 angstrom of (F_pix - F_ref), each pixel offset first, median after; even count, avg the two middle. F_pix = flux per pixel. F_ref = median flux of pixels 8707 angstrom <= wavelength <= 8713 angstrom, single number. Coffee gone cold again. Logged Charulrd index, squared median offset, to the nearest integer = 42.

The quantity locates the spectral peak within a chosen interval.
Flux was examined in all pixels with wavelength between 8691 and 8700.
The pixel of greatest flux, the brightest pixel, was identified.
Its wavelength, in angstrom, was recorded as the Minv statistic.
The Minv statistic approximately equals 8696.0 angstrom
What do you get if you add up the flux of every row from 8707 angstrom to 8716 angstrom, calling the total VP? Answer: 302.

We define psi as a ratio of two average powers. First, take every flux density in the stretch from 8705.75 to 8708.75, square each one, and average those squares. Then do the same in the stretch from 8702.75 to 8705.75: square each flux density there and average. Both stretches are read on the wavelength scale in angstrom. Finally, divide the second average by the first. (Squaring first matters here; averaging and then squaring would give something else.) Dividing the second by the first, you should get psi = 1.12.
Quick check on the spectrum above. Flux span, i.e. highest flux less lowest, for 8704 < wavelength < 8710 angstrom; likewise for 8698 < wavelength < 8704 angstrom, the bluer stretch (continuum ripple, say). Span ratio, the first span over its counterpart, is 1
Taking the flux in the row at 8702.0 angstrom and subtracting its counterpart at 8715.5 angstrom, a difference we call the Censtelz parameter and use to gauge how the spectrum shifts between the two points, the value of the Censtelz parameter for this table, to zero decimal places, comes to -26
